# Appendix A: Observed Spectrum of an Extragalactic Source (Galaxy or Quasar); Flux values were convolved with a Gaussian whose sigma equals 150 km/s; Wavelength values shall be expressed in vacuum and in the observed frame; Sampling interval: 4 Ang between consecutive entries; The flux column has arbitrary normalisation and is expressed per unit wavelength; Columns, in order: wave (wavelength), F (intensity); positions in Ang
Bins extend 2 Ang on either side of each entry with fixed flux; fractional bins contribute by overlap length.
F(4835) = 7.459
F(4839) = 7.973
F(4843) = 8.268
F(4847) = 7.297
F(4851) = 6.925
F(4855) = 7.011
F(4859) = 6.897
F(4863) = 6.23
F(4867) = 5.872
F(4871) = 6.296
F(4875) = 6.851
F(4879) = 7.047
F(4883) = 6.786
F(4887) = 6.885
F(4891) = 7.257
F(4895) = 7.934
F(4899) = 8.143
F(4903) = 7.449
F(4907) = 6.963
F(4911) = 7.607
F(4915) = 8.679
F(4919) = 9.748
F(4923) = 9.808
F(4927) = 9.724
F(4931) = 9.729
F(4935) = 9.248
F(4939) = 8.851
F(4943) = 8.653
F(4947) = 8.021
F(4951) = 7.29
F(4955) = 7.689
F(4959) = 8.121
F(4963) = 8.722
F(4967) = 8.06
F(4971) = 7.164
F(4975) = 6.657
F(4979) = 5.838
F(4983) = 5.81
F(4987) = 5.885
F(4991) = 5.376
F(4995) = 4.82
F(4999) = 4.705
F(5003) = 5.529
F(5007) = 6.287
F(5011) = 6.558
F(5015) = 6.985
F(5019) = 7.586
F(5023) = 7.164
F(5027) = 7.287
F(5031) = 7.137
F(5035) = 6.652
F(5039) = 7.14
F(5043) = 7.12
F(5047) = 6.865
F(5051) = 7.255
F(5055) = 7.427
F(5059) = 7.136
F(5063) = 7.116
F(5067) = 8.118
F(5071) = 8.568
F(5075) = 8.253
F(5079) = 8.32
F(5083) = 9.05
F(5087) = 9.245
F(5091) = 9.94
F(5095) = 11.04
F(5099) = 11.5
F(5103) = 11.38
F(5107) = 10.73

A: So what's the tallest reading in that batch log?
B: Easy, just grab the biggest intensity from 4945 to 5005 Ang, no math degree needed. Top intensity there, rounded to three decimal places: 8.722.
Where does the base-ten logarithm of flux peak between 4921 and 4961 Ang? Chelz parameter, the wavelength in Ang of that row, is 4923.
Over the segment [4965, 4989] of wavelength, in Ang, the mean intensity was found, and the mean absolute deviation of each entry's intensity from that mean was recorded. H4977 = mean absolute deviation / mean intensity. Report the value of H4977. 0.11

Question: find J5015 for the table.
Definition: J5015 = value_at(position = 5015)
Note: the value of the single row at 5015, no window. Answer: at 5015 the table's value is 6.985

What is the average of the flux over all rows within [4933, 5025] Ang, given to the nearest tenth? 7.0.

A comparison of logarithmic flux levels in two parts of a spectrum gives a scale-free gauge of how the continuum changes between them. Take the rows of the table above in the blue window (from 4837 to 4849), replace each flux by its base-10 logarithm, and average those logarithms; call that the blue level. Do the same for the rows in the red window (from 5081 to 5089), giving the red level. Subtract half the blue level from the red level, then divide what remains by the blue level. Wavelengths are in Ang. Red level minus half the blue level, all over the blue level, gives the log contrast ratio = 0.58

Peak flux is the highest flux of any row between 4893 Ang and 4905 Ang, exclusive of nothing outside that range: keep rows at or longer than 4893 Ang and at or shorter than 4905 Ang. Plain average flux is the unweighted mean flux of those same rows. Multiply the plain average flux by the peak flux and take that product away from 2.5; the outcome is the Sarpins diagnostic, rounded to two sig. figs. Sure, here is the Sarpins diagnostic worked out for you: -61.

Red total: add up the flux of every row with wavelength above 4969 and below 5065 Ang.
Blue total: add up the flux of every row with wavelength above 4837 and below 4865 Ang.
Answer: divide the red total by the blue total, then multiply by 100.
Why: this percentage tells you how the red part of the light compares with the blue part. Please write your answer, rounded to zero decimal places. 311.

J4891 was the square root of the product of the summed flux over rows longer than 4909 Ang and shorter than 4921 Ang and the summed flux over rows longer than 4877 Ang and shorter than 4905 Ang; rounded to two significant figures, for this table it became 37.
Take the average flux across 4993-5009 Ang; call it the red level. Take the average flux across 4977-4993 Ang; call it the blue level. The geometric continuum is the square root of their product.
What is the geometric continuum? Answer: 5.5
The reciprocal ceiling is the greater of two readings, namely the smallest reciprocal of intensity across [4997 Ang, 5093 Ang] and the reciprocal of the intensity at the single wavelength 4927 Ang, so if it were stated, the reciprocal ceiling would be 0.103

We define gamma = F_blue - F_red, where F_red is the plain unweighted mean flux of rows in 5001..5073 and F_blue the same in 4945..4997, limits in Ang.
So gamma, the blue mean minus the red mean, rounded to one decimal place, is -0.2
